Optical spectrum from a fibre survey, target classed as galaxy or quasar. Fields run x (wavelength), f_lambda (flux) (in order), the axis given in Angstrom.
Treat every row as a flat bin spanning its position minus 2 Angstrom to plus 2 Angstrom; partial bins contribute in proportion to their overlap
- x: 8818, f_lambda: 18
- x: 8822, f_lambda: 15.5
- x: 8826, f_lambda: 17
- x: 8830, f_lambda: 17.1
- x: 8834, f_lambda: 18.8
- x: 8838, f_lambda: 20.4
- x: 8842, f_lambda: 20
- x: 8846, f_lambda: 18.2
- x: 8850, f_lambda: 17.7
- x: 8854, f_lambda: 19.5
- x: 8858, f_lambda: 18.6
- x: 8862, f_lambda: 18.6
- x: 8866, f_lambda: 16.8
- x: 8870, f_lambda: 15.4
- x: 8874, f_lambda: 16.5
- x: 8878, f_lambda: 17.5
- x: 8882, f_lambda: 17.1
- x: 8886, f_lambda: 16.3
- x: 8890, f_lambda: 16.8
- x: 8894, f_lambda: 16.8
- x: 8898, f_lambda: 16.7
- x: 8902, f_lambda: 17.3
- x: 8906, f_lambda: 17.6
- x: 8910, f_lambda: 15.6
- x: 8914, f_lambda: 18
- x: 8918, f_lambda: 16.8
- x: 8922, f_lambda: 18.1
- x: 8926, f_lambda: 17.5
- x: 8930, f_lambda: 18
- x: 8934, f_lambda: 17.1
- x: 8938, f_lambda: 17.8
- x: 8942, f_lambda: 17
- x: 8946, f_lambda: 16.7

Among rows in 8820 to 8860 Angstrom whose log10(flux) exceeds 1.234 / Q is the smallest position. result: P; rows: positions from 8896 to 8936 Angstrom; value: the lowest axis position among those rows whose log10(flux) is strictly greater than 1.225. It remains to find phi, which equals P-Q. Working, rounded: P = 8902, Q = 8834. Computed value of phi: 68 Angstrom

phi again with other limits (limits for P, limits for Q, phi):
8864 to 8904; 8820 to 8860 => 32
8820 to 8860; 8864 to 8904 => -52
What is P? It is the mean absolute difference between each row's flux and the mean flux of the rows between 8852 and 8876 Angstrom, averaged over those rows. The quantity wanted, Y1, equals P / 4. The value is 0.33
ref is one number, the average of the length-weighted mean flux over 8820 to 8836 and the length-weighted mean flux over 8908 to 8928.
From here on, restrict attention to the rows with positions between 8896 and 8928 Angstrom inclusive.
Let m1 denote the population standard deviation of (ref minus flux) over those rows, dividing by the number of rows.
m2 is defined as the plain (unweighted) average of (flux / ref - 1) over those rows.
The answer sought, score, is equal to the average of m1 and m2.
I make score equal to 0.38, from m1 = 0.8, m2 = 0.003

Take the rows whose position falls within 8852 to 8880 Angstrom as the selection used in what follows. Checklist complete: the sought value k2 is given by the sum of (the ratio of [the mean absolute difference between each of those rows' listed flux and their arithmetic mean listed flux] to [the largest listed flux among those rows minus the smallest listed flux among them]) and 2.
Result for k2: 2.28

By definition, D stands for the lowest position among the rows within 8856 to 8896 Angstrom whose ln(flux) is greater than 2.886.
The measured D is 8858 Angstrom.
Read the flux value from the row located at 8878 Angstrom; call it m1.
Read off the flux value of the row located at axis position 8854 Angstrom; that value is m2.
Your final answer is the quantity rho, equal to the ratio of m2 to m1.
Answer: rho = 1.11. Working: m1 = 17.5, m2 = 19.5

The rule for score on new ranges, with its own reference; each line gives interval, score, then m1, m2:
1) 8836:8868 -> 0.61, 1.1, 0.092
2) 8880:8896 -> 0.13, 0.3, -0.023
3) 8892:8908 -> 0.18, 0.4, -0.003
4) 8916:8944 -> 0.25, 0.5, 0.019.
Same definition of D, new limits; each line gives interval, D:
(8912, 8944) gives 8914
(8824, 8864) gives 8834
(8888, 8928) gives 8914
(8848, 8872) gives 8854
